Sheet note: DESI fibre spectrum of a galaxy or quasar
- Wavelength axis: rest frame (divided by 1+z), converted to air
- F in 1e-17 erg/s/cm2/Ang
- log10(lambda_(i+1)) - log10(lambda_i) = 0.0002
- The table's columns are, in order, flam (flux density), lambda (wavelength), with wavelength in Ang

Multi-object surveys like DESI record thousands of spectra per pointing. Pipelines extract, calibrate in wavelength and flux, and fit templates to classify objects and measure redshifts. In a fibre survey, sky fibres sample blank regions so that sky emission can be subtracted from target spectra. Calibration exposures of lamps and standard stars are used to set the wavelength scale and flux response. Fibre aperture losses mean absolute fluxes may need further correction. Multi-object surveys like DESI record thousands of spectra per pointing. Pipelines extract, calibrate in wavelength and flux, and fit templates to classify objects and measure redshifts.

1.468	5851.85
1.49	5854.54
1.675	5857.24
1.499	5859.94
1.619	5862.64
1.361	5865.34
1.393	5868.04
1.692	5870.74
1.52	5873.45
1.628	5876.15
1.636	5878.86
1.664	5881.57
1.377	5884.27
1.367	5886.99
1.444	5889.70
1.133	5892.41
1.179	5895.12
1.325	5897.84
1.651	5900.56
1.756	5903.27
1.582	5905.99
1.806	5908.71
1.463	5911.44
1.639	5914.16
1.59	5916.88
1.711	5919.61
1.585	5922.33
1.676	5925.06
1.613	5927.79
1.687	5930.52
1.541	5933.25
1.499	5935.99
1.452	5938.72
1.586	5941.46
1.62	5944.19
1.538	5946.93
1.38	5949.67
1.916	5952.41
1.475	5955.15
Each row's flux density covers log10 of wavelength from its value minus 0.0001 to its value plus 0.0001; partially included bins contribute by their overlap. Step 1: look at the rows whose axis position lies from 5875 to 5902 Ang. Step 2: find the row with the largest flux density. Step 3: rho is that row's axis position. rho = 5881.57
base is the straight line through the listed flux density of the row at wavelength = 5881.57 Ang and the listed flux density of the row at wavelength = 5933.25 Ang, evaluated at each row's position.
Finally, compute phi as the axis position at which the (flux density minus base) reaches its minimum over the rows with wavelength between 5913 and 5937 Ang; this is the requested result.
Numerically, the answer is 5935.99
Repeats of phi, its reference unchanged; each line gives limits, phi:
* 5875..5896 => 5892.41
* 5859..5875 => 5865.34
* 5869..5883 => 5873.45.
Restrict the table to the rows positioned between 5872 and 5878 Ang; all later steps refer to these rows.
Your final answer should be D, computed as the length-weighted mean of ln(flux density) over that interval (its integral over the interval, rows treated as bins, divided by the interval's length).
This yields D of 0.457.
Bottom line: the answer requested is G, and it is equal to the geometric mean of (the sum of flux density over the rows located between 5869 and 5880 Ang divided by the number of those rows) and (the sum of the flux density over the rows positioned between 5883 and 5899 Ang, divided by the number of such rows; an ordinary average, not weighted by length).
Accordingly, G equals 1.45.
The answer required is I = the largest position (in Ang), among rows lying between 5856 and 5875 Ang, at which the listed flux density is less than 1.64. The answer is 5873.45 Ang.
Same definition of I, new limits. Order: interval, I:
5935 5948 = 5946.93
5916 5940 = 5938.72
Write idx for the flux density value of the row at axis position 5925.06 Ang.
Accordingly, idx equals 1.676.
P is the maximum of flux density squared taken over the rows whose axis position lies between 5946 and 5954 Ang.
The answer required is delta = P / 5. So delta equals 0.73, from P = 3.67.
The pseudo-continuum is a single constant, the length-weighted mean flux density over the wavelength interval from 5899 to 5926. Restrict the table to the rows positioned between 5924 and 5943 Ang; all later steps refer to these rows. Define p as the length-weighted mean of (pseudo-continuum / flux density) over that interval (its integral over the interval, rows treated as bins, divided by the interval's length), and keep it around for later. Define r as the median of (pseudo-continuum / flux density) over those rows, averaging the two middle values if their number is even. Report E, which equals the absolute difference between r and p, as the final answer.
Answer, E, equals 0.01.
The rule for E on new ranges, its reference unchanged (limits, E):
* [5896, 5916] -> 0.04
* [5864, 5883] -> 0.05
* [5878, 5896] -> 0.00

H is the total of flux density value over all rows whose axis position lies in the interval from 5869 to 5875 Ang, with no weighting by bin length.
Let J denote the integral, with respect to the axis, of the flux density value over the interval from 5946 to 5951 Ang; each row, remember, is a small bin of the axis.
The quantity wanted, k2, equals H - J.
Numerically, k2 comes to -4.1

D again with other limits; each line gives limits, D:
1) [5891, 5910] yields 0.383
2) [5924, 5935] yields 0.484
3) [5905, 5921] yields 0.488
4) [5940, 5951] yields 0.424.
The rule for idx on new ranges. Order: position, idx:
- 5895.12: 1.179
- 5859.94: 1.499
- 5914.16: 1.639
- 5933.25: 1.541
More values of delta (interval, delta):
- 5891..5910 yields 0.65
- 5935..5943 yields 0.50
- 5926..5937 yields 0.57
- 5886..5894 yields 0.42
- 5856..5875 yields 0.57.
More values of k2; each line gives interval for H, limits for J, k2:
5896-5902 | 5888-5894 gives -4.8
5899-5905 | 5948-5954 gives -6.4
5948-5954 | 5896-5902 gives -5.5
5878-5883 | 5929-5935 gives -6.3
